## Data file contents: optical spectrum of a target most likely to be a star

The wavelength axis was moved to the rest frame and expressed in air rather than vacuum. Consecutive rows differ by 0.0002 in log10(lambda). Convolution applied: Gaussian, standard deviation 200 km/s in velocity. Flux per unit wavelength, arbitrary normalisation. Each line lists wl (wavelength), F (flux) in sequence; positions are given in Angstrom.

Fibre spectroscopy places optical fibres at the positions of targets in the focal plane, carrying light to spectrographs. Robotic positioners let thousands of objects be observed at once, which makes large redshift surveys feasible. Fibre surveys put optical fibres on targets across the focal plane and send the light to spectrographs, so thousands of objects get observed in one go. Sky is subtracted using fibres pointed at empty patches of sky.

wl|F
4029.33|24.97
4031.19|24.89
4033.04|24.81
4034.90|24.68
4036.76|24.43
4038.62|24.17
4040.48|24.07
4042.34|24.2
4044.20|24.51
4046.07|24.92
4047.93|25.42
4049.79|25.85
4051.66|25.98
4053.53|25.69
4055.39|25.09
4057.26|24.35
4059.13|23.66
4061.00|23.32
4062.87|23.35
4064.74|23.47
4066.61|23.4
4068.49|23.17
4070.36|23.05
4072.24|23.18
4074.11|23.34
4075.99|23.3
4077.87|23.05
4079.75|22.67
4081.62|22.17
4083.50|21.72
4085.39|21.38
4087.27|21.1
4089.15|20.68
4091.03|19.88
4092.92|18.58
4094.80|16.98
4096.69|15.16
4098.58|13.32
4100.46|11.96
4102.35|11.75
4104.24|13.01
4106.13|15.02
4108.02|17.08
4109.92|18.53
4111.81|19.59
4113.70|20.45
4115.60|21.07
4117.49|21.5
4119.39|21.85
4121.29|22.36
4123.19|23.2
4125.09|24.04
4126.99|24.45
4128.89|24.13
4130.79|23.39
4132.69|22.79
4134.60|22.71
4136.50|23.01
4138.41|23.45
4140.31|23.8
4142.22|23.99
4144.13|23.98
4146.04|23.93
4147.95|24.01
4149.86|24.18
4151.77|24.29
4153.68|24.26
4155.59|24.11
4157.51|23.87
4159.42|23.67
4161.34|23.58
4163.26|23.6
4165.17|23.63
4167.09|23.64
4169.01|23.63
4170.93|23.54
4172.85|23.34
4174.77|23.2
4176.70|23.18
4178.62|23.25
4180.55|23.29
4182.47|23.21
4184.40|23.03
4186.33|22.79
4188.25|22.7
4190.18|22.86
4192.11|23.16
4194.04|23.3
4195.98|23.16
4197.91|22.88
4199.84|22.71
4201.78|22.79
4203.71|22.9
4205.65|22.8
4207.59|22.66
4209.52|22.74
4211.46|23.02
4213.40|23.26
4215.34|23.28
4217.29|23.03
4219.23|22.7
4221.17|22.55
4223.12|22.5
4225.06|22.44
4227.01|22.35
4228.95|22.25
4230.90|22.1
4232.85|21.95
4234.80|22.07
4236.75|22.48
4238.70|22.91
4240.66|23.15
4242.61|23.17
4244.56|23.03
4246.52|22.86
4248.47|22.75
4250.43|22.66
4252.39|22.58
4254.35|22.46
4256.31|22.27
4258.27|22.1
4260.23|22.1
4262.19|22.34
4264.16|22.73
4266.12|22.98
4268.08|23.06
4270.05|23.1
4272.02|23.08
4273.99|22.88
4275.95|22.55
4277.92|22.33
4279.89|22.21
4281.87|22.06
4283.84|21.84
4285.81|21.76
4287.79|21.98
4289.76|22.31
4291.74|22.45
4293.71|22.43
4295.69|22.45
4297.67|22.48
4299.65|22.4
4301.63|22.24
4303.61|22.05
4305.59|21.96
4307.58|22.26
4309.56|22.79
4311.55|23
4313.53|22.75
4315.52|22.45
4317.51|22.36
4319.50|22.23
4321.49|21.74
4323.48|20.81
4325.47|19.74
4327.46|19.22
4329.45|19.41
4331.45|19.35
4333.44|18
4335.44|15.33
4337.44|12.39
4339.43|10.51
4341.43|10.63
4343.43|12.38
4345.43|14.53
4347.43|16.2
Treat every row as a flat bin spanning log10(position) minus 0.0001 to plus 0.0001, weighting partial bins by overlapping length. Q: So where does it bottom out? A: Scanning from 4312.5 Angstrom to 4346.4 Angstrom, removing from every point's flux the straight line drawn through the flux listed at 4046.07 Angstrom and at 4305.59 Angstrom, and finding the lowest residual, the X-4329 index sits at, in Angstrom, 4339.43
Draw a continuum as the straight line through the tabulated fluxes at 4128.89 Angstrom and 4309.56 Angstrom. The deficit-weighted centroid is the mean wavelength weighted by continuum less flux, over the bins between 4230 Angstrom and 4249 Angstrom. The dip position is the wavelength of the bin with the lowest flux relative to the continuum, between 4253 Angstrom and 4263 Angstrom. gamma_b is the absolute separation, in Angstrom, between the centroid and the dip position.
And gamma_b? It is 21.8 Angstrom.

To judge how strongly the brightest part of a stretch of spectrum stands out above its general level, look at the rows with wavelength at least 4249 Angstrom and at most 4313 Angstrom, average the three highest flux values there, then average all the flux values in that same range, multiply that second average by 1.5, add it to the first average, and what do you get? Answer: 57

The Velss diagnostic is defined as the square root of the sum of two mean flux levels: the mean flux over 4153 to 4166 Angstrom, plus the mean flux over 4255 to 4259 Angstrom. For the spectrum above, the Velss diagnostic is 6.78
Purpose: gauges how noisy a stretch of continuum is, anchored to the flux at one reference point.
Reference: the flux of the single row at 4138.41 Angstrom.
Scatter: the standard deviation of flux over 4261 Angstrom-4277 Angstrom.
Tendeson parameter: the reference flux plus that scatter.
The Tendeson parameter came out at 23.7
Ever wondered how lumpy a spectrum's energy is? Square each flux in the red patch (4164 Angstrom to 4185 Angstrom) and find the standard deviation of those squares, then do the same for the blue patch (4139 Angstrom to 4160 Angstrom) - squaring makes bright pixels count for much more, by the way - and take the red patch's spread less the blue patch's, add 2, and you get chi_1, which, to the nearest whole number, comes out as 3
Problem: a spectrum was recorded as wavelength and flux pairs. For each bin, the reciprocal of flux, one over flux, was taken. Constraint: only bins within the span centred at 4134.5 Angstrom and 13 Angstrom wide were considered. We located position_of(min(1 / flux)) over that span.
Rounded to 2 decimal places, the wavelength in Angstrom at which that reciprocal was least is 4128.89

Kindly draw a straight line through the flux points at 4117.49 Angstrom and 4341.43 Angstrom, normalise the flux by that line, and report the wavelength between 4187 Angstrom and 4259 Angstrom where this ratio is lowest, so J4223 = 4188.25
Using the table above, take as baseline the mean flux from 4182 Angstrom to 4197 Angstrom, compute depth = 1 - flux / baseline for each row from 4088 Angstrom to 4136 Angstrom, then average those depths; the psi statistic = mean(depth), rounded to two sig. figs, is 0.16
